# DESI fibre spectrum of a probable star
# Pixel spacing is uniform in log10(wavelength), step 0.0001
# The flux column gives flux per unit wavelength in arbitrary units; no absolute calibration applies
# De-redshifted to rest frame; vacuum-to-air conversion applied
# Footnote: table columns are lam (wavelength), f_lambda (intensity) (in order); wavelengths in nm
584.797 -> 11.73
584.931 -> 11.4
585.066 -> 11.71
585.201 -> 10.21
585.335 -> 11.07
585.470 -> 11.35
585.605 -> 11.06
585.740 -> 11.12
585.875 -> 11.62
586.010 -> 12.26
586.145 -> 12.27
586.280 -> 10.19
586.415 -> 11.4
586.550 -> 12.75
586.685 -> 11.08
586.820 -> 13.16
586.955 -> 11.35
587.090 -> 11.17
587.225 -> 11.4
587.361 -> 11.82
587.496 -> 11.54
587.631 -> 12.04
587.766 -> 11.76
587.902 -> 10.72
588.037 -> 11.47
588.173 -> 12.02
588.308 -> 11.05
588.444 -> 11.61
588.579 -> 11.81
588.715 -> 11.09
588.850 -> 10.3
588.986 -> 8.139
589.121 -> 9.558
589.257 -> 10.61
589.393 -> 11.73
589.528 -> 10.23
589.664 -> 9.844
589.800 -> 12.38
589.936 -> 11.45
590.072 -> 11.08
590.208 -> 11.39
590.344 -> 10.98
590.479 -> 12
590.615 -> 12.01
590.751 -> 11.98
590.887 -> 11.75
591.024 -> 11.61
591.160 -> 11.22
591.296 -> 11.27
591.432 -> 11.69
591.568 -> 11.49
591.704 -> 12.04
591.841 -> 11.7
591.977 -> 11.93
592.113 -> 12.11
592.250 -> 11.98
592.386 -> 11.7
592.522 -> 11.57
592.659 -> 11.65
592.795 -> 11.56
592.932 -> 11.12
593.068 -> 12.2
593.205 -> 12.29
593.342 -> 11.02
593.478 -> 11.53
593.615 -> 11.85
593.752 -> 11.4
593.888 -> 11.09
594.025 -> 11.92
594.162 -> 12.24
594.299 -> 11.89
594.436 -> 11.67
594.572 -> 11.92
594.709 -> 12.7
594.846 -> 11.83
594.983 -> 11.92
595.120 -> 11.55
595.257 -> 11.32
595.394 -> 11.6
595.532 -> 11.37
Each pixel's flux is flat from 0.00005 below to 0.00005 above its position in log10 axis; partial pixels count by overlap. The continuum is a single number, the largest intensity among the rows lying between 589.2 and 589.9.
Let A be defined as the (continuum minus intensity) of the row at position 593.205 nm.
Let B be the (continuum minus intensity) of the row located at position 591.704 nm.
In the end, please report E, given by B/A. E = 3.8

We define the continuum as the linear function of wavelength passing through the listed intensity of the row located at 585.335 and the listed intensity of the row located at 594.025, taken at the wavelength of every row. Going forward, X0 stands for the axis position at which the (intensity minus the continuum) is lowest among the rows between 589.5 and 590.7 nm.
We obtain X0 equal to 589.664 nm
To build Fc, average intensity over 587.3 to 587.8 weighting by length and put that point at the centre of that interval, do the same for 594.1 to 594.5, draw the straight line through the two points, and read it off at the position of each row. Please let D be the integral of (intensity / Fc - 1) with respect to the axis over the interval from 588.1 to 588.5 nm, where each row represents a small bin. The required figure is -0.009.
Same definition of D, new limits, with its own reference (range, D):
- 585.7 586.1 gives -0.002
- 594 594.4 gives 0.003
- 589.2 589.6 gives -0.033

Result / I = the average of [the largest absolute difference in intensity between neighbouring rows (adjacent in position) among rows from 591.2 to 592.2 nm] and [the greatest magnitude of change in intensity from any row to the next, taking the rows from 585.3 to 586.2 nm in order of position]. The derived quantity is 0.6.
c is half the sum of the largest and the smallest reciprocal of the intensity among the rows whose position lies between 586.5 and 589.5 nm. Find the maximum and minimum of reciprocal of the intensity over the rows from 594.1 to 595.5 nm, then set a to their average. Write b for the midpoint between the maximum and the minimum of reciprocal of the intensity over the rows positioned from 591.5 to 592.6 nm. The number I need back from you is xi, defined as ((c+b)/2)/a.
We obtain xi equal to 1.10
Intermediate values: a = 0.084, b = 0.085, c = 0.099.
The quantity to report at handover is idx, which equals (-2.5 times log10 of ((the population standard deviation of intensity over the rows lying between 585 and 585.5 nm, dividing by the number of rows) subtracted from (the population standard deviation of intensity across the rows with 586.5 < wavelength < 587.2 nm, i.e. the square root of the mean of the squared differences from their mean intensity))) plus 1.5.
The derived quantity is 2.74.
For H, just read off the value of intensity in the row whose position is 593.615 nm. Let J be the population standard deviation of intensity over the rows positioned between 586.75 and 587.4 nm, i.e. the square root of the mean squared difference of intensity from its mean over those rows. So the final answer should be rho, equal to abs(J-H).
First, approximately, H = 11.85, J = 0.72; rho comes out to 11.1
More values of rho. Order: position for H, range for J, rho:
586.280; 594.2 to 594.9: 9.8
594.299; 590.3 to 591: 11.5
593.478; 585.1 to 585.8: 11.1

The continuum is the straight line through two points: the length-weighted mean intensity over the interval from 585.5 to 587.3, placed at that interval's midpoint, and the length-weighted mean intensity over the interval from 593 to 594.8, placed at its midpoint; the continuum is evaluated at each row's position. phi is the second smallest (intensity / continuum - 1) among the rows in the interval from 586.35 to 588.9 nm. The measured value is -0.08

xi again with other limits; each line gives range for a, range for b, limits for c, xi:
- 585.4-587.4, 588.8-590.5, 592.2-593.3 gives 1.08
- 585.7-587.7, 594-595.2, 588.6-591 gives 1.06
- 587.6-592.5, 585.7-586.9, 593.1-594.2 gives 0.85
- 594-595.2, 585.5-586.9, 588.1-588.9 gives 1.07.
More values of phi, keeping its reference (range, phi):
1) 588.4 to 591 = -0.18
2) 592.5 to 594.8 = -0.06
